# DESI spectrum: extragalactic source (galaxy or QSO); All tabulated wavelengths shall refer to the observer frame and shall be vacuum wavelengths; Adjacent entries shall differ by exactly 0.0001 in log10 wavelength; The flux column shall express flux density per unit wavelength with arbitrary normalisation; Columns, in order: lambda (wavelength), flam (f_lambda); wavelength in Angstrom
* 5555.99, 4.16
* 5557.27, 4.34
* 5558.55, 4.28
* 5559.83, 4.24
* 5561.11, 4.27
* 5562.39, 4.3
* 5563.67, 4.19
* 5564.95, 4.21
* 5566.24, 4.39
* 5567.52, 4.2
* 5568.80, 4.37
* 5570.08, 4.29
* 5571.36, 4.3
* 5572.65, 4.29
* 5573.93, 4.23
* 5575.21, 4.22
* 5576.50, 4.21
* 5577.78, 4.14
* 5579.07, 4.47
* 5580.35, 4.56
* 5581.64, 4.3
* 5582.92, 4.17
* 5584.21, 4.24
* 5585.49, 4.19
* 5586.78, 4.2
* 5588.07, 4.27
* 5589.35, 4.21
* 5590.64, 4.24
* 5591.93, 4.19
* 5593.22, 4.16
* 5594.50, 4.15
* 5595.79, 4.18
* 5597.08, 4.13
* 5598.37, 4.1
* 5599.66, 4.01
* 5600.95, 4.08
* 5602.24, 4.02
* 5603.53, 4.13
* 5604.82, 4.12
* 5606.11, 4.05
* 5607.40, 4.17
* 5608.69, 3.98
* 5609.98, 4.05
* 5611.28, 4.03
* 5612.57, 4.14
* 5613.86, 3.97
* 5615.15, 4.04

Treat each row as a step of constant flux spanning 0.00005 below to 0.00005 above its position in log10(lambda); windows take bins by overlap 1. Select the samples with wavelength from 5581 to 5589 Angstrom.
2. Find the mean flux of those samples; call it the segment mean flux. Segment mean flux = 4.23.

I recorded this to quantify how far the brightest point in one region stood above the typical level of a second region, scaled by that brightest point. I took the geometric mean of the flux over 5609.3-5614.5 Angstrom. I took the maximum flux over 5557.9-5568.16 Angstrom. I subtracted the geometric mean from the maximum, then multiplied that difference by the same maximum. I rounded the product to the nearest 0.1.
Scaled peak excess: 1.5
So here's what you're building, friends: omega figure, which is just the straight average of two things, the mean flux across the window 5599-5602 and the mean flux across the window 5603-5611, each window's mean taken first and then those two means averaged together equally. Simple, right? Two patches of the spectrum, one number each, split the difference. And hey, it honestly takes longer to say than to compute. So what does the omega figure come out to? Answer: 4.06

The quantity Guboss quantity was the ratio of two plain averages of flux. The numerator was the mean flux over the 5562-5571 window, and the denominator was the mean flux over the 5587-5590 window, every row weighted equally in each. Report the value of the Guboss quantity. 1.01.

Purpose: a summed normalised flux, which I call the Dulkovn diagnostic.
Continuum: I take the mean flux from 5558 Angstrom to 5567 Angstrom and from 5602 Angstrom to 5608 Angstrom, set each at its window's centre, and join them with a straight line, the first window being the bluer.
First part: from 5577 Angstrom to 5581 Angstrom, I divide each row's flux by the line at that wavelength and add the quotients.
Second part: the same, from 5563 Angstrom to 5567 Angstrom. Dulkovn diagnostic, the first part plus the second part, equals 6.14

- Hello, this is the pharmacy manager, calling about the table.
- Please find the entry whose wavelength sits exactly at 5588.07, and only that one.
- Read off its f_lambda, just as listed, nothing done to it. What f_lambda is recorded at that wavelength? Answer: 4.27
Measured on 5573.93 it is 4.23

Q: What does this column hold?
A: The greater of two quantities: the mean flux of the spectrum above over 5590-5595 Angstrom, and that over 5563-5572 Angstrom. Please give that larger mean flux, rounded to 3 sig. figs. 4.28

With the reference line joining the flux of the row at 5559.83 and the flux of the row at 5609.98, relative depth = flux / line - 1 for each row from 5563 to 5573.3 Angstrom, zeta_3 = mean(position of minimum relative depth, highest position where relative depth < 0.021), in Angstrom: 5565.6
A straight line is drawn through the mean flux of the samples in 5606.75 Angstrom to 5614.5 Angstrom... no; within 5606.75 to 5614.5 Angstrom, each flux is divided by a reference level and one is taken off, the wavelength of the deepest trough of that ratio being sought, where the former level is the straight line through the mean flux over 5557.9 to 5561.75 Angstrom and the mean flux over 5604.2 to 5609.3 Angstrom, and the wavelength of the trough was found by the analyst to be 5608.69 Angstrom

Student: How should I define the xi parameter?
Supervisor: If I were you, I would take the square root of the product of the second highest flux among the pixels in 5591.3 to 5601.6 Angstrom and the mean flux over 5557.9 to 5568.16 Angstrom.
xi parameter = 4.22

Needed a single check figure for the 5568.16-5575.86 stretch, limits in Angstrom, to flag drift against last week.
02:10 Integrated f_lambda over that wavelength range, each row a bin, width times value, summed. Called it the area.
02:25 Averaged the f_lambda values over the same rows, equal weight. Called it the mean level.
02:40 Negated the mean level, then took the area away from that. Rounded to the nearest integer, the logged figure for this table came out -37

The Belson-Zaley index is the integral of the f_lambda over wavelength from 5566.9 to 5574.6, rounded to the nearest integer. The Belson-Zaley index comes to 33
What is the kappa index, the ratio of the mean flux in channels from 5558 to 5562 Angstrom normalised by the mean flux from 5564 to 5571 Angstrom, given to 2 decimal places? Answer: 0.99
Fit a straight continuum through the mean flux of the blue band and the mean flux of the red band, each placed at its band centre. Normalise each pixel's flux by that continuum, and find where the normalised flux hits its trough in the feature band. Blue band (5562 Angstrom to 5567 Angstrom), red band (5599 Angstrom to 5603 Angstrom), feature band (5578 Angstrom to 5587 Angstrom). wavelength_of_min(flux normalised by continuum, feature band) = 5582.92 Angstrom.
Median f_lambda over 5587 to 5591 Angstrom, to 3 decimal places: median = 4.240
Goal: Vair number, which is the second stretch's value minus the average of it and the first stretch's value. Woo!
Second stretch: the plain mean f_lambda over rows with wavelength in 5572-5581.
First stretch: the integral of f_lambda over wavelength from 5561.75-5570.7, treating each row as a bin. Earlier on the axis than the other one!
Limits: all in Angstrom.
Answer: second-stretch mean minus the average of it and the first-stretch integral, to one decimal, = -17.0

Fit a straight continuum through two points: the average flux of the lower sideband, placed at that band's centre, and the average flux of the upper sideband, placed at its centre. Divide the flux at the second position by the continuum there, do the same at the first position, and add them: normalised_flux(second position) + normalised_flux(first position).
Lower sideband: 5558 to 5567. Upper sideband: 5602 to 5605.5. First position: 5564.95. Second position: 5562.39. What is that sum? 2.00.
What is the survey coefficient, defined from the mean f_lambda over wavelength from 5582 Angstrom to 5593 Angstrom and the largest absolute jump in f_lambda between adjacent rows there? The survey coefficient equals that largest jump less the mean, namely -4.14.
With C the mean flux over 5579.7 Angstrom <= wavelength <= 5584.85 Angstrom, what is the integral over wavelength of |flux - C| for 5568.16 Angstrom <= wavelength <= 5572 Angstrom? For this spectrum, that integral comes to 0.13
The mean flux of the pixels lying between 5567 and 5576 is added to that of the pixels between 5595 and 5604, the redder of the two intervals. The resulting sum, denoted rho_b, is 8.36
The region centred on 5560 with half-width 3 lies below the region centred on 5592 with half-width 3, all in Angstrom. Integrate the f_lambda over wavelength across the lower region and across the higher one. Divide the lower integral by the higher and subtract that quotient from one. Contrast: -0.02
